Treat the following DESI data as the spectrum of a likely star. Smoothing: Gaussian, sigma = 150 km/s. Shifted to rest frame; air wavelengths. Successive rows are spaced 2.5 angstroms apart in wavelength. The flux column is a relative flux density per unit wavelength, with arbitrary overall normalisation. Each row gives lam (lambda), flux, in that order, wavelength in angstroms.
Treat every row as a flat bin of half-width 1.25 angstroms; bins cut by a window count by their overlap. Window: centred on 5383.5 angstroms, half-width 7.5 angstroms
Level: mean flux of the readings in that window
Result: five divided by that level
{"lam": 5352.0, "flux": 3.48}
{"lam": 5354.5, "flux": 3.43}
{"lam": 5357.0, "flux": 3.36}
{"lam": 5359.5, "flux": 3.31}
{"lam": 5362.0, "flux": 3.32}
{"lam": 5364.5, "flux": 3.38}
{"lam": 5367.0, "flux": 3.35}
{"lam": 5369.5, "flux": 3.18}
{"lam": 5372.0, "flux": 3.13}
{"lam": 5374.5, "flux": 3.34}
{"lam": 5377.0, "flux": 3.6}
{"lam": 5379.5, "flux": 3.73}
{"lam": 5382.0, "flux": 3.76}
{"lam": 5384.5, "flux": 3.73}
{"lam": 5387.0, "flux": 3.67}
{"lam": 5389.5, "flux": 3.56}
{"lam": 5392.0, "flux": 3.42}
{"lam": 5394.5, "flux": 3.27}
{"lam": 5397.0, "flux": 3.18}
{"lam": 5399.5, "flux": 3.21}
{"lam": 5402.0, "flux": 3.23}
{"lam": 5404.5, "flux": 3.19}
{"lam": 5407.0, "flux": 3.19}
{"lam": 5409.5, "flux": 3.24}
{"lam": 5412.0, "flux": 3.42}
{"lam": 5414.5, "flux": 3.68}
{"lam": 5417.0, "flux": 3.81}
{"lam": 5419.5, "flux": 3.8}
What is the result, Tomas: 1.36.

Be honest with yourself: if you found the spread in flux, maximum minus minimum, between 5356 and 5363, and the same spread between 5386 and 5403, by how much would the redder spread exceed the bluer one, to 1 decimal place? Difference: 0.4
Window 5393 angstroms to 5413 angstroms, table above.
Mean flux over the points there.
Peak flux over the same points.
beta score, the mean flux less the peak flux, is -0.18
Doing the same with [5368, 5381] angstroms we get -0.33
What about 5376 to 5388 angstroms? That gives -0.06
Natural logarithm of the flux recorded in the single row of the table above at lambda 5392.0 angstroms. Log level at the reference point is 1.23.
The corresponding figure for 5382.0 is 1.32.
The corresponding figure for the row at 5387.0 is 1.30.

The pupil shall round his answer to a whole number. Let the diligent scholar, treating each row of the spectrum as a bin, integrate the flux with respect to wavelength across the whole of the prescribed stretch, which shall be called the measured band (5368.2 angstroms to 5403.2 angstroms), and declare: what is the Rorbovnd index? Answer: 120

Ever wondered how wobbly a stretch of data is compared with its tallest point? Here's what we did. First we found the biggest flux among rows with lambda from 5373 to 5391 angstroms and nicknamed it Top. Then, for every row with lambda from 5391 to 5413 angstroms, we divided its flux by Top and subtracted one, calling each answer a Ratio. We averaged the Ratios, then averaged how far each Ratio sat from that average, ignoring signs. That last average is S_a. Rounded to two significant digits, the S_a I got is 0.019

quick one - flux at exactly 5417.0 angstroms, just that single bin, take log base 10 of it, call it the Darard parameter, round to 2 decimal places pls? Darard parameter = 0.58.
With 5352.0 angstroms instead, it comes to 0.54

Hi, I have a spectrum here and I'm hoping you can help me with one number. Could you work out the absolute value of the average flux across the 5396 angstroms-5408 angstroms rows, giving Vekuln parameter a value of 3.20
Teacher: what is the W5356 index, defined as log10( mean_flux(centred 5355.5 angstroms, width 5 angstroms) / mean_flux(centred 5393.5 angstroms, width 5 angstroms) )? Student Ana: 0.01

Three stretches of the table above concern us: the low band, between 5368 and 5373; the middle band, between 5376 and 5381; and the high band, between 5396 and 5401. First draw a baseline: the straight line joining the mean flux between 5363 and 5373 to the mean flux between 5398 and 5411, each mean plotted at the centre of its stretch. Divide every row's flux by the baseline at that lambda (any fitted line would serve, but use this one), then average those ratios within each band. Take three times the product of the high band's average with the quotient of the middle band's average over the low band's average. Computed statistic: 3.5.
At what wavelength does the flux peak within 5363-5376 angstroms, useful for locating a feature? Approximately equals 5364.5 angstroms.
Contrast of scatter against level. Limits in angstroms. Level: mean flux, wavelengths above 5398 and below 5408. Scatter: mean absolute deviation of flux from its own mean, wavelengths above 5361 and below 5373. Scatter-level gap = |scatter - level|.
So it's 3.11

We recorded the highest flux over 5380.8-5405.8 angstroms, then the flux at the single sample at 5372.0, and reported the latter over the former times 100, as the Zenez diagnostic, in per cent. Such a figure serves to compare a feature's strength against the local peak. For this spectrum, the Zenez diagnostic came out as 83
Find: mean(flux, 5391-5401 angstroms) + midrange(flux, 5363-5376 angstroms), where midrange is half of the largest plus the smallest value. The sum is 6.52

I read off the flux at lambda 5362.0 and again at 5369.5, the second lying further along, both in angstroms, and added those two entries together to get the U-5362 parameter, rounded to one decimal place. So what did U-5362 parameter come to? 6.5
